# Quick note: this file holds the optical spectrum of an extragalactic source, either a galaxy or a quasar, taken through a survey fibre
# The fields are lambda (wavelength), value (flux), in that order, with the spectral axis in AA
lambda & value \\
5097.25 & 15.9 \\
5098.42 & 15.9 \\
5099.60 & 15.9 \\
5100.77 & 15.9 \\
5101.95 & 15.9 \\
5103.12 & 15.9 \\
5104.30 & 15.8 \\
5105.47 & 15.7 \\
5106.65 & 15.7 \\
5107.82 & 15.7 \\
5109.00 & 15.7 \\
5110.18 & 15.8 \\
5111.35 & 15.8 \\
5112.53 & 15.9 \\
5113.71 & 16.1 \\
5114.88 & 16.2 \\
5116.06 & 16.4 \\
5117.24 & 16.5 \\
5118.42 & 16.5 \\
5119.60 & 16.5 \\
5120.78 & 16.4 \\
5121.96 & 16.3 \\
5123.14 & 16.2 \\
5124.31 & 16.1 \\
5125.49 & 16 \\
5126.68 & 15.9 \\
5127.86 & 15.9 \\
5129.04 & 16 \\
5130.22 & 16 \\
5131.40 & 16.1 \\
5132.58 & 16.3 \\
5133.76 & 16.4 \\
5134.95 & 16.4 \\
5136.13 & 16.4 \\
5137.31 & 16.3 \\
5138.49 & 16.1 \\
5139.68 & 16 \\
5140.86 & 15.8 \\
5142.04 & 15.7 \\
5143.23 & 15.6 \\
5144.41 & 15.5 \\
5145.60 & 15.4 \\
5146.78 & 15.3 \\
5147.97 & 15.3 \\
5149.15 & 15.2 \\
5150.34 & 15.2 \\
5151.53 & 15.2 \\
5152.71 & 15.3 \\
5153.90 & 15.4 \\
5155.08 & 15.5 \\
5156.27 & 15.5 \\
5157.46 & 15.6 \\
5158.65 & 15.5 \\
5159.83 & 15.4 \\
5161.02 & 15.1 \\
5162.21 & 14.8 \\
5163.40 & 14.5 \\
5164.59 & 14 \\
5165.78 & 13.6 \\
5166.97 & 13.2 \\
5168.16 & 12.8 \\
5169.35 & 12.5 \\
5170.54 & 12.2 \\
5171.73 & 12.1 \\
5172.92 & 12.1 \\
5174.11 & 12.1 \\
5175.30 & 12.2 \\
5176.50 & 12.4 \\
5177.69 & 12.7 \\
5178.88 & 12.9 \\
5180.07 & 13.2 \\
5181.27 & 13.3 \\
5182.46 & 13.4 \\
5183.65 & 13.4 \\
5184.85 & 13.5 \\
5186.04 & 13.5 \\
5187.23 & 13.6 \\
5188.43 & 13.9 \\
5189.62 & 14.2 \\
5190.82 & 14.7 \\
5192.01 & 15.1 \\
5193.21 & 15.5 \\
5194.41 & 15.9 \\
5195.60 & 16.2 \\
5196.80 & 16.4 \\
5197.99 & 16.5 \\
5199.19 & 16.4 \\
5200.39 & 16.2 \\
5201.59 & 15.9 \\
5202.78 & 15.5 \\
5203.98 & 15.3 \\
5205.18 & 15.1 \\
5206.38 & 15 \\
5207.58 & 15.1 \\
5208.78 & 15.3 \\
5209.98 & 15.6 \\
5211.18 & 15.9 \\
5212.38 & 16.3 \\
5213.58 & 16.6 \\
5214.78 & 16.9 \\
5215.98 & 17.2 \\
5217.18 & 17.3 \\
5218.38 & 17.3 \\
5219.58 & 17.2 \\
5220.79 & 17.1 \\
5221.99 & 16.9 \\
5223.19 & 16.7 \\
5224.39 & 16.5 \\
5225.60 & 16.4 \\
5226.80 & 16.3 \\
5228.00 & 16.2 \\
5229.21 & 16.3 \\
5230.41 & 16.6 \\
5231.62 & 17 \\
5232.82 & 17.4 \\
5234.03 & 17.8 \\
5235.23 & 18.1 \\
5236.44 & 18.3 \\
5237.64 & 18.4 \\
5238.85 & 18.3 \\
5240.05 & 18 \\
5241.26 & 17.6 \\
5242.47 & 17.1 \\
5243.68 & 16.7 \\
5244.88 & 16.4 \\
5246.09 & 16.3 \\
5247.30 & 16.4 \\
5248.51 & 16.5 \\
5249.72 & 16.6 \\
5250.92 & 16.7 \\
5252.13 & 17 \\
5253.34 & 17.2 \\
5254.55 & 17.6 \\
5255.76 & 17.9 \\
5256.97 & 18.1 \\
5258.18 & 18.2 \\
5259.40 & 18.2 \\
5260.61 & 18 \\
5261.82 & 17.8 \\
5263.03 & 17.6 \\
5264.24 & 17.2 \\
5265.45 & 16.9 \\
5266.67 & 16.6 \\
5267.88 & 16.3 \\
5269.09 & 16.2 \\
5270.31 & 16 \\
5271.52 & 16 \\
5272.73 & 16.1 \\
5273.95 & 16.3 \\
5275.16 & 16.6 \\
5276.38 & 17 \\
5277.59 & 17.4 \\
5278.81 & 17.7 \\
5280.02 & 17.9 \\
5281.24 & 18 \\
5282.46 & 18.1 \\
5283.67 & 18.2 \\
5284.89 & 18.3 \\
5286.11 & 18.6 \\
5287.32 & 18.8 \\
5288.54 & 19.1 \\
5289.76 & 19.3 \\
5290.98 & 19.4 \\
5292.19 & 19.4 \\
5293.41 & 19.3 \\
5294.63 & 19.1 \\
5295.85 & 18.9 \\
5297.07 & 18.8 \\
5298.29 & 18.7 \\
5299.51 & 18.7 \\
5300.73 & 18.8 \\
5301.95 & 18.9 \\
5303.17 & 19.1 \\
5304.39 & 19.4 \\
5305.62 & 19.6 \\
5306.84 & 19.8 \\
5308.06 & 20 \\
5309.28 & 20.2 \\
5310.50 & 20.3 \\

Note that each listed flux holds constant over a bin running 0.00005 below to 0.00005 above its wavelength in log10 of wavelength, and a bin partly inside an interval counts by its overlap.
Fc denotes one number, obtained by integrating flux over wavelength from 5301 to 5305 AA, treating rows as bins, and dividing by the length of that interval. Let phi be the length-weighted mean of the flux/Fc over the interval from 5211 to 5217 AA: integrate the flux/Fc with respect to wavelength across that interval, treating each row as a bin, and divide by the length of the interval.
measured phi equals 0.87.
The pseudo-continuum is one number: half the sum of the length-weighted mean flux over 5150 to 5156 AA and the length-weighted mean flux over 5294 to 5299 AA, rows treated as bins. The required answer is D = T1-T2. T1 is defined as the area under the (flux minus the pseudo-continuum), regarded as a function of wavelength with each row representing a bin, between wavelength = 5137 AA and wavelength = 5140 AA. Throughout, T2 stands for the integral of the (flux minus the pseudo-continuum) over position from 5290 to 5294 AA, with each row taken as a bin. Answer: -12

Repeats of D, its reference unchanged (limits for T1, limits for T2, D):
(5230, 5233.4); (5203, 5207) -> 7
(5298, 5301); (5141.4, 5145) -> 10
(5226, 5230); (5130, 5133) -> 0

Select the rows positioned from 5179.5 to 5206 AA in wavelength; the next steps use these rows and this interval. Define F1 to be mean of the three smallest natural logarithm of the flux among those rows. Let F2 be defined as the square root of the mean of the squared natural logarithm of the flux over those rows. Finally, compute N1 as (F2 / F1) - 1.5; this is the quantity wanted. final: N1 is -0.458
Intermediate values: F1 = 2.59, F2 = 2.70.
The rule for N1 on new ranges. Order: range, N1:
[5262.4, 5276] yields -0.489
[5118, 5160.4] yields -0.485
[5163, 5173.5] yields -0.473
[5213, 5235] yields -0.487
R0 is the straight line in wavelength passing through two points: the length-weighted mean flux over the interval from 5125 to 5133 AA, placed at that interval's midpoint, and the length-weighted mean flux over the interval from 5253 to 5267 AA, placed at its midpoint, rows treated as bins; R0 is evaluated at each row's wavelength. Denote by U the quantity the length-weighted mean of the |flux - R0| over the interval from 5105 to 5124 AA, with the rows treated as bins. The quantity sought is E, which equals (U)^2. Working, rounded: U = 0.3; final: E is 0.08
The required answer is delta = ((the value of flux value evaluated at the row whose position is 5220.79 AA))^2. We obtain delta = 292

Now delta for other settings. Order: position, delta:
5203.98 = 234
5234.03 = 317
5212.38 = 266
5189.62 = 202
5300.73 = 353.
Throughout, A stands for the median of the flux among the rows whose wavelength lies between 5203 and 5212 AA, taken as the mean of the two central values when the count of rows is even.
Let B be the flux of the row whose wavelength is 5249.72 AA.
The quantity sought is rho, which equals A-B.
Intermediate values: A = 15.3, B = 16.6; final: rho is -1.3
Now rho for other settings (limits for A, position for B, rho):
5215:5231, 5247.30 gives 0.3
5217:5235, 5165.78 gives 3.3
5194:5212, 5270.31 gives -0.1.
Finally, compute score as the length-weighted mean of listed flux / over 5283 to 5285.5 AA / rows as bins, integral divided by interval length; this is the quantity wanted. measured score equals 18.3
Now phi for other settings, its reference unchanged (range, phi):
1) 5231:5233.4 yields 0.90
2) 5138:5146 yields 0.82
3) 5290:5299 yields 1.00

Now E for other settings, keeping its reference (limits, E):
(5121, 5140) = 0.03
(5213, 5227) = 0.12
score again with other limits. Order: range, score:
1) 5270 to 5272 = 16.0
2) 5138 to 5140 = 16.0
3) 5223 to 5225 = 16.5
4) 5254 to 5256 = 17.7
